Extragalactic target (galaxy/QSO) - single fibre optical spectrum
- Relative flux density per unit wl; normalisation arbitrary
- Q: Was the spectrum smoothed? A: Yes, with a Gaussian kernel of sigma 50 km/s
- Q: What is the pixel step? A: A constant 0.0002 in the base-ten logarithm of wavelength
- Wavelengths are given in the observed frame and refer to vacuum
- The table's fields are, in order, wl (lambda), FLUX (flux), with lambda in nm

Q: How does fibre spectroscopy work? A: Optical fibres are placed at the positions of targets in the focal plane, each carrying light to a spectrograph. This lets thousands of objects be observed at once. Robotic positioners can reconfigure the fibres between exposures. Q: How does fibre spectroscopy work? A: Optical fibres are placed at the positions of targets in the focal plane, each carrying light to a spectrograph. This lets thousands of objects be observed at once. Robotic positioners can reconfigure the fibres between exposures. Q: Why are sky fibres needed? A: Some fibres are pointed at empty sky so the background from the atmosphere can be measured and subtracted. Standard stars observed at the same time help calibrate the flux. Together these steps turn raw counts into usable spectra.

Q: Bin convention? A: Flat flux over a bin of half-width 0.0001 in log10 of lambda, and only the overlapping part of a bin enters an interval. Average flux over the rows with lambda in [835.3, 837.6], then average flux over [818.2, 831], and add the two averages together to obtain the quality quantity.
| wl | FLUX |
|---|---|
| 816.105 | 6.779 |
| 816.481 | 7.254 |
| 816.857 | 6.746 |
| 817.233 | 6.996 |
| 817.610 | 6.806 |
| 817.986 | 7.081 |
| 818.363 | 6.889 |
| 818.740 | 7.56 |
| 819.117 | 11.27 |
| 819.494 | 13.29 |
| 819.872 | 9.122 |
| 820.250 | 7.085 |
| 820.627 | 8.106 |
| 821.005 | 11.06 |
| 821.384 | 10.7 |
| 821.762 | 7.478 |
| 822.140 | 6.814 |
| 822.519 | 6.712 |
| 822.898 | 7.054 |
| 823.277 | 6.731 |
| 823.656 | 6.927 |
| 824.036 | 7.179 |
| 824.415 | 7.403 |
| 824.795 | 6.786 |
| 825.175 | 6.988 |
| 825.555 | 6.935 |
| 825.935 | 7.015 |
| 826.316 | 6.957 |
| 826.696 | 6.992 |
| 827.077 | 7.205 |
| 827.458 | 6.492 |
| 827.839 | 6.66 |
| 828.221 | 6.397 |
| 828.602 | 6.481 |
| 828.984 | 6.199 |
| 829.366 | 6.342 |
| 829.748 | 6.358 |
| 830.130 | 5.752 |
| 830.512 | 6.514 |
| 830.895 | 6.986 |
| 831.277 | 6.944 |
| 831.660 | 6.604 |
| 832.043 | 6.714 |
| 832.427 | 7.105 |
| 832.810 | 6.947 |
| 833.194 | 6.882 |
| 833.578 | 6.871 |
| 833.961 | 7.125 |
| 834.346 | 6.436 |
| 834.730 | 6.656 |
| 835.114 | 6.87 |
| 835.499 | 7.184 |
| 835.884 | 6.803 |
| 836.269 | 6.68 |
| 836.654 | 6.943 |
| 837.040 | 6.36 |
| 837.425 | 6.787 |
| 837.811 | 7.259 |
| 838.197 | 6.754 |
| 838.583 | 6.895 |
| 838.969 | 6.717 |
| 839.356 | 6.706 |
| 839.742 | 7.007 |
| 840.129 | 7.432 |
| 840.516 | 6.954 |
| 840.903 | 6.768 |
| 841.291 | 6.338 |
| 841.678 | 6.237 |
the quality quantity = 14.3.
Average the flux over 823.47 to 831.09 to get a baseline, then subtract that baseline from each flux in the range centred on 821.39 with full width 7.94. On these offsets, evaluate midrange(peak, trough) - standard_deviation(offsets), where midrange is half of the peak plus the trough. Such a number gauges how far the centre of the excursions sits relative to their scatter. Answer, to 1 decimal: 1.4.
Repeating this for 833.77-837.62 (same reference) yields -0.2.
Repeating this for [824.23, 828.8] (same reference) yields -0.1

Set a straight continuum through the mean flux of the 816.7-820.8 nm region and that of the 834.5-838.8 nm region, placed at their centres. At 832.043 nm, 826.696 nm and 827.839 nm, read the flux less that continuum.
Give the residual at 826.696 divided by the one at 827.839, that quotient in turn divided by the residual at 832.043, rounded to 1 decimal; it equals -1.5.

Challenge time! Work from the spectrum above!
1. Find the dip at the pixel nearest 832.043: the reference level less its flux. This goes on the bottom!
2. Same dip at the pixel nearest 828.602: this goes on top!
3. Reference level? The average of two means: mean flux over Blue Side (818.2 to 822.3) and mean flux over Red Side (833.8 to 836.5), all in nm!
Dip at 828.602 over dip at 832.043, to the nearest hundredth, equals 1.19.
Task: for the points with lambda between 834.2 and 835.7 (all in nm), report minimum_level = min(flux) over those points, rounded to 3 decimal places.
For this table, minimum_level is 6.436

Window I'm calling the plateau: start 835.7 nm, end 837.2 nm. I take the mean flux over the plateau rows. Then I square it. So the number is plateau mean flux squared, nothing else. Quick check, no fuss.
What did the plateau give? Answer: 45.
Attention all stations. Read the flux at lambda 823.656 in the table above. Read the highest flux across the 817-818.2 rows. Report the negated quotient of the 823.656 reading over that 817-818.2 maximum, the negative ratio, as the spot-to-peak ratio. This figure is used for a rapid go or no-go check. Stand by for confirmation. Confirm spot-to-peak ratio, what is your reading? -0.98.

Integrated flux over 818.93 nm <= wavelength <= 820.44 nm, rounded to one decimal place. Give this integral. 15.4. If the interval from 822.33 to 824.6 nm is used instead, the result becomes 15.9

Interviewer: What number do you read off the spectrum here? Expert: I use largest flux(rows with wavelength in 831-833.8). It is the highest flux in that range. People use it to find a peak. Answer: 7.105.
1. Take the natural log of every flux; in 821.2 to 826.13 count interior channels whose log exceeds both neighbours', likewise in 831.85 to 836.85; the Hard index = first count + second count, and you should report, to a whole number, 6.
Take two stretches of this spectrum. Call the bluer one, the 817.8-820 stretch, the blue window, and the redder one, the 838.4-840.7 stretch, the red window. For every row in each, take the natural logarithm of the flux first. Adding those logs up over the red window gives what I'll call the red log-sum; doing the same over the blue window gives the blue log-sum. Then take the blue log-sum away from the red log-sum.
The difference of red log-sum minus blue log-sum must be -1.5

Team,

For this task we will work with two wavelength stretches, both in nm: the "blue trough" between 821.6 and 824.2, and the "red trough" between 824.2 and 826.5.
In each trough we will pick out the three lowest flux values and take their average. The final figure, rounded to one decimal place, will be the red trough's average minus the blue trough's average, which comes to 0.1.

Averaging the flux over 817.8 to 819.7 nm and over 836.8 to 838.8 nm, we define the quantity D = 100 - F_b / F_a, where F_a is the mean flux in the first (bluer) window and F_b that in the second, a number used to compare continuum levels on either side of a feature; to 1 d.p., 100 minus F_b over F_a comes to 99.3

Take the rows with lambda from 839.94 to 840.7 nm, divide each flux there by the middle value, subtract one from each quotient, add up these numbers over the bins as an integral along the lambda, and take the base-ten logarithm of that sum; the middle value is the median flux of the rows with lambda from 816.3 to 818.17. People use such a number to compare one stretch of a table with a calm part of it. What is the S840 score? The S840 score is -1.7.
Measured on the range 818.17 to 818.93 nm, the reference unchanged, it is -1.6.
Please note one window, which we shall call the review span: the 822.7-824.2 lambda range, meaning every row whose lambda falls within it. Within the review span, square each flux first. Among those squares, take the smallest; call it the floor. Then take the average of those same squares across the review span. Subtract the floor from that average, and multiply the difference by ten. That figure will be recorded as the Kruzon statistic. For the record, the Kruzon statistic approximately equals 33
